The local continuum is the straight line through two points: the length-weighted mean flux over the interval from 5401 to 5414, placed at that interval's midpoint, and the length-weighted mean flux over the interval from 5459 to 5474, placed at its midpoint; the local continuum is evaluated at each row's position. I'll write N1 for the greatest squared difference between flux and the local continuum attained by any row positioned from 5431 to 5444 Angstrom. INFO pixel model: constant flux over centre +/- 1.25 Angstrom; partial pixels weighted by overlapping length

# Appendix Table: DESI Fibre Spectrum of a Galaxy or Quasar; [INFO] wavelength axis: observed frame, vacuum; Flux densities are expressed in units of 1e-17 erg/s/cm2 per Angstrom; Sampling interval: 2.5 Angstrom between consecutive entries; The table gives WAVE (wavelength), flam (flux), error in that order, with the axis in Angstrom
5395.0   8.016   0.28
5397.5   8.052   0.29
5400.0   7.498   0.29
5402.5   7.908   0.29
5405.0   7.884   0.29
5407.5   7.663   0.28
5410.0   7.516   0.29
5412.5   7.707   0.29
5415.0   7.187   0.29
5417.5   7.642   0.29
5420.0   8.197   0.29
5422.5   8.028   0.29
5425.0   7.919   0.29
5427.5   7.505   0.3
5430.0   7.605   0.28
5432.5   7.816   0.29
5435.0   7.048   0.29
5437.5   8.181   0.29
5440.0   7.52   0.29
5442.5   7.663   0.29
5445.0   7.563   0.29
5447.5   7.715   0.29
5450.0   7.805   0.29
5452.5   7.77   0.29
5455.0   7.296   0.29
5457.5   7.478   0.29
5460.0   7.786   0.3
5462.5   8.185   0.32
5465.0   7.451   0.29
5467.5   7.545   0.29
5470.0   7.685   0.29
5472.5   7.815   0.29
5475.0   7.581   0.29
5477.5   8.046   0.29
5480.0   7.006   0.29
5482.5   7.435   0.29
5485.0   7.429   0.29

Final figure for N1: 0.47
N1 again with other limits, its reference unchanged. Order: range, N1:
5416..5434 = 0.22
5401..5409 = 0.04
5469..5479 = 0.09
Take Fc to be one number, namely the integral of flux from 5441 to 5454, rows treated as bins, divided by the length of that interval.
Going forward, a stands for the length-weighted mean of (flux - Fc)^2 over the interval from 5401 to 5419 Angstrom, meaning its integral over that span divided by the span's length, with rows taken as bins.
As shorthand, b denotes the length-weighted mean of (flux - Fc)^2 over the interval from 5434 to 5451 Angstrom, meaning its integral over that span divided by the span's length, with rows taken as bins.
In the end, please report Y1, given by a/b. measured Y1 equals 0.57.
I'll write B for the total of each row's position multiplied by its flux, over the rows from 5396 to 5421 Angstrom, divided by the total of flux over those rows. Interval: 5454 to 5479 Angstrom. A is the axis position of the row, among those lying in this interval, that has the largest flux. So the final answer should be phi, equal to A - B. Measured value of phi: 53.8 Angstrom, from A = 5462.5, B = 5408.7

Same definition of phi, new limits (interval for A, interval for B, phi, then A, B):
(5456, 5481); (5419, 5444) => 31.4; 5462.5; 5431.1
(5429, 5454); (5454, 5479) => -28.9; 5437.5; 5466.4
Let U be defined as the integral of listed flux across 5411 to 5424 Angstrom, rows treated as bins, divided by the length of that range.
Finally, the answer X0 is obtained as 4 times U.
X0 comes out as 31.00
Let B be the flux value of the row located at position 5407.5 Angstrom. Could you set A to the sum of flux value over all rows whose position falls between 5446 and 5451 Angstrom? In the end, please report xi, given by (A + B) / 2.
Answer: 11.59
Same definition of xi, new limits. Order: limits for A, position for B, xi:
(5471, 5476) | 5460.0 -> 11.59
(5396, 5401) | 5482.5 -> 11.49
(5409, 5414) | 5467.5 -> 11.38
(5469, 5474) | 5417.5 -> 11.57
